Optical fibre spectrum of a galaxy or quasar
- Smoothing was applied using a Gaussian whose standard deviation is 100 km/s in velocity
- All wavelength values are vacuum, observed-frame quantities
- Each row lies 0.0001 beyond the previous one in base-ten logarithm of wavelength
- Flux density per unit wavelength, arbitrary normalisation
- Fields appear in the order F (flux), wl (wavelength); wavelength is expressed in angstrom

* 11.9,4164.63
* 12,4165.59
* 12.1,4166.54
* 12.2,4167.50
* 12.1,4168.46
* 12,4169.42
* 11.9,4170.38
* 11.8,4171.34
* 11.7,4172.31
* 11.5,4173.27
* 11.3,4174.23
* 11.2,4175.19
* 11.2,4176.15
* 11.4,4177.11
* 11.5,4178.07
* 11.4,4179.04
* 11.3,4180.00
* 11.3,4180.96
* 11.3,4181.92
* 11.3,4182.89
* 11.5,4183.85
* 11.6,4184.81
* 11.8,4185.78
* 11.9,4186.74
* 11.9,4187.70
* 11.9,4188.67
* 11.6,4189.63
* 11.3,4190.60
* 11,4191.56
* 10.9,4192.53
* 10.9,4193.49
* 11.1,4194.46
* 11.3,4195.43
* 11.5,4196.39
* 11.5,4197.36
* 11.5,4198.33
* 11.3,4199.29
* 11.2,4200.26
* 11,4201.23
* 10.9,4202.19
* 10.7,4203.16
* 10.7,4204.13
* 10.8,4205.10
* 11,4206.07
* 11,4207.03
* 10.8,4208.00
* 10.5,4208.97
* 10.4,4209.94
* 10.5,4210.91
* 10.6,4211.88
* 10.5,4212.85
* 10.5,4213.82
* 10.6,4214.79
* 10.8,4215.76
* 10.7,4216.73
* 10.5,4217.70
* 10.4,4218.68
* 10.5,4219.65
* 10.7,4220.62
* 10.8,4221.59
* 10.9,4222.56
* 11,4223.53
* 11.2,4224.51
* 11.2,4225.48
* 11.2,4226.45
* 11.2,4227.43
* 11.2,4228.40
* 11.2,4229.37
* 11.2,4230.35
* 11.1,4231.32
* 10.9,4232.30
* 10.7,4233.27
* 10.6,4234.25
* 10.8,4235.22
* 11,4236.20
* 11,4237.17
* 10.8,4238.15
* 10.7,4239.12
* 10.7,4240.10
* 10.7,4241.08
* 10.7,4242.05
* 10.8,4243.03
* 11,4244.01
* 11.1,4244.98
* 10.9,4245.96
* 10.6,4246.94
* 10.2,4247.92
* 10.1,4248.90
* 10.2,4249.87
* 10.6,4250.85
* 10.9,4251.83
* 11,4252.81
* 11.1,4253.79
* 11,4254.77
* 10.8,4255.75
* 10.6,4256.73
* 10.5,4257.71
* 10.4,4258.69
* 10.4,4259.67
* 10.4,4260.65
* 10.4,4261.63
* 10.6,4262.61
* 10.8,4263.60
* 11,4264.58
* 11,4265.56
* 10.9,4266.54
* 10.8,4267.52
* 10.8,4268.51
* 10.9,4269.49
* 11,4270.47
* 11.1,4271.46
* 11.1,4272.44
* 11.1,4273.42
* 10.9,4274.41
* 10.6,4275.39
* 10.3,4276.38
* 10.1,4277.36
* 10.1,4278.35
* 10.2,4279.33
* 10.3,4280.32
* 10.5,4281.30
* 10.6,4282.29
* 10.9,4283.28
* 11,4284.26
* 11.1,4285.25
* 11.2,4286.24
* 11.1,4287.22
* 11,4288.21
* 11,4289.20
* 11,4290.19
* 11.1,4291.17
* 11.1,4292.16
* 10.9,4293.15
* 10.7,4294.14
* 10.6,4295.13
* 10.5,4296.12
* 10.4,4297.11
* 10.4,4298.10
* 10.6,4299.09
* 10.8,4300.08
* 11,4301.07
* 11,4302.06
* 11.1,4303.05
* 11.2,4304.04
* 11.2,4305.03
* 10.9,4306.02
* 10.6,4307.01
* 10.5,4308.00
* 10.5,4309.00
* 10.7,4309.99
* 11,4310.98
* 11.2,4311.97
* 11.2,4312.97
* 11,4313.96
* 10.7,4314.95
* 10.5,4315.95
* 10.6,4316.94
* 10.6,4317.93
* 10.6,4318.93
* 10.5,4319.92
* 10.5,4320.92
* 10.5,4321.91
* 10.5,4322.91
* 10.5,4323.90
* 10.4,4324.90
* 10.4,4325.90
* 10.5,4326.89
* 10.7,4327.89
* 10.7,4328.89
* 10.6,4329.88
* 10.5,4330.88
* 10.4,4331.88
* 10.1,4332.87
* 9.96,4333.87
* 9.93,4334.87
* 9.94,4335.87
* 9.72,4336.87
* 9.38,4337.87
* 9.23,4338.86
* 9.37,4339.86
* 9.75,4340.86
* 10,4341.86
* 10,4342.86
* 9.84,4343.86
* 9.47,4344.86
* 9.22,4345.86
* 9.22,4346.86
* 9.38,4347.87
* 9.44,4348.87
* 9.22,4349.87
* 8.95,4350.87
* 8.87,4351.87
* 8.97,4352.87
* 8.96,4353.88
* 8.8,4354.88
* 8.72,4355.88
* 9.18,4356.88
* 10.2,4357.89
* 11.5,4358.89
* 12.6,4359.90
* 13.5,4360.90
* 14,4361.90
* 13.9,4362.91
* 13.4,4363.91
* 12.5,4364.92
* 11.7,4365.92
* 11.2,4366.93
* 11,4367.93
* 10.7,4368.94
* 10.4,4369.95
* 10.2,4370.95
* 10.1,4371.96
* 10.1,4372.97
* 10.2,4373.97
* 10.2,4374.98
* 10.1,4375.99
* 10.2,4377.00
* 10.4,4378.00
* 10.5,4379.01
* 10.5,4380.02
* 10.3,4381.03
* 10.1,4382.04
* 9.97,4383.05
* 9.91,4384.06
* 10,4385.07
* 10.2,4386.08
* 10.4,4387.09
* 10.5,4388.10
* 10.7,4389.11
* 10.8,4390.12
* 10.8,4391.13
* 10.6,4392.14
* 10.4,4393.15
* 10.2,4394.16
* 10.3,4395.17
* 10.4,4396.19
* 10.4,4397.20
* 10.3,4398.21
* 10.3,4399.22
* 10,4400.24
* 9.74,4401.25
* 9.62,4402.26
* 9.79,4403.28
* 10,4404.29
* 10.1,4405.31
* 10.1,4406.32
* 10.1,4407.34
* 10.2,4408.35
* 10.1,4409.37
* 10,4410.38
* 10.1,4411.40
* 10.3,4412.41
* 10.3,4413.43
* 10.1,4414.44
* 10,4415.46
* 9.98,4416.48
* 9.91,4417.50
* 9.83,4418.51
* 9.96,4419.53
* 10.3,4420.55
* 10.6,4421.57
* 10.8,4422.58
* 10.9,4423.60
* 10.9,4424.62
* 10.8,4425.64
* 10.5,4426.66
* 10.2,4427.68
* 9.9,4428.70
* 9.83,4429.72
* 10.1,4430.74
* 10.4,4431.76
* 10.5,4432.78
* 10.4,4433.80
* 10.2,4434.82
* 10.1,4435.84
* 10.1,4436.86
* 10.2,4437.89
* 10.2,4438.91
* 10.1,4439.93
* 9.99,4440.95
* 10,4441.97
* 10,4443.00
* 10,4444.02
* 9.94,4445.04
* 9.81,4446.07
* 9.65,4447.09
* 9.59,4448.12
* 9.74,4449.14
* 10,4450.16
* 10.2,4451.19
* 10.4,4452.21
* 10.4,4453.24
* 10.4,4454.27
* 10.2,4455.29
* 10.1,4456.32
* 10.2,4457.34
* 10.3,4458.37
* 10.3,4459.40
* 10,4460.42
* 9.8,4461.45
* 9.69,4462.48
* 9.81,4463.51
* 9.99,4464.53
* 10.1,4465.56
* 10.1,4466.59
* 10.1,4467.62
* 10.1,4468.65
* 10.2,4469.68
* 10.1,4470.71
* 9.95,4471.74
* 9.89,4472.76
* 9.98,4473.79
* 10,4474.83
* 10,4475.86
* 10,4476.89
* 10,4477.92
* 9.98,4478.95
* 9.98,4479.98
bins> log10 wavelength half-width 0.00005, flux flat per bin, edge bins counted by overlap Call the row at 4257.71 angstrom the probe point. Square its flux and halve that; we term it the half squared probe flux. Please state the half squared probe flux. 55.1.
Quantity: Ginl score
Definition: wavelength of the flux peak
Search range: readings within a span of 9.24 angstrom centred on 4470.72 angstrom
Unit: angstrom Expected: 4469.68 angstrom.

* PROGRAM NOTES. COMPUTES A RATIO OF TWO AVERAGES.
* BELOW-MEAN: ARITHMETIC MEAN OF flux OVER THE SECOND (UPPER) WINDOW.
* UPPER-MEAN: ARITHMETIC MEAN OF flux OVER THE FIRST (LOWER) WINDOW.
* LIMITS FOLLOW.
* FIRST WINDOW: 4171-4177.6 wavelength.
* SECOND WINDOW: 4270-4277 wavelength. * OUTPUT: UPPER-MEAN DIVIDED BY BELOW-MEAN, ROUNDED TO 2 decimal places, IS 1.05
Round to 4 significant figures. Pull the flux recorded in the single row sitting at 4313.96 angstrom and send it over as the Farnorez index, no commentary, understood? 11.00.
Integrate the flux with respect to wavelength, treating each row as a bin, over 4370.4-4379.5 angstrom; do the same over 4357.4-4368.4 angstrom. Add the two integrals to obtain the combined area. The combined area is 229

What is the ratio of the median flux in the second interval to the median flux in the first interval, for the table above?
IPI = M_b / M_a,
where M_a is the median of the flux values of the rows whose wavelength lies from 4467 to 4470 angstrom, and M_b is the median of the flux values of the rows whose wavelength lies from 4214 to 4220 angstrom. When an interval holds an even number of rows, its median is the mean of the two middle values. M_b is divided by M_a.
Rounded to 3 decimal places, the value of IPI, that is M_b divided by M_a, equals 1.045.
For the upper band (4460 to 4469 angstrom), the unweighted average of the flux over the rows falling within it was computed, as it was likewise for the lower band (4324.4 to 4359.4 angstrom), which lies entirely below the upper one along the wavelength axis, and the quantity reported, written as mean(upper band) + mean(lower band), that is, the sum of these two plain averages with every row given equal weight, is 19.7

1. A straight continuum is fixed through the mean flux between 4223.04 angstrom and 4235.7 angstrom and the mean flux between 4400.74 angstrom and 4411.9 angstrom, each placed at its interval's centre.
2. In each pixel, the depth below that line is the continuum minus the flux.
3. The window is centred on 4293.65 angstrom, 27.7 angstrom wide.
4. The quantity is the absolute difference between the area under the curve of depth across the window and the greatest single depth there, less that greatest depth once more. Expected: 5.4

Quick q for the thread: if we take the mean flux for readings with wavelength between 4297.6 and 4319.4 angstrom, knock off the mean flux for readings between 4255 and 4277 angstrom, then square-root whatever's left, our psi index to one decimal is 0.3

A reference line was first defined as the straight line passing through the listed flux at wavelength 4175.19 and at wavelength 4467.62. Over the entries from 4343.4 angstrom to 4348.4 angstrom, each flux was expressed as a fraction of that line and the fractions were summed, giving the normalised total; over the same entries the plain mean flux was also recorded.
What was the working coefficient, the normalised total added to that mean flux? 13.9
